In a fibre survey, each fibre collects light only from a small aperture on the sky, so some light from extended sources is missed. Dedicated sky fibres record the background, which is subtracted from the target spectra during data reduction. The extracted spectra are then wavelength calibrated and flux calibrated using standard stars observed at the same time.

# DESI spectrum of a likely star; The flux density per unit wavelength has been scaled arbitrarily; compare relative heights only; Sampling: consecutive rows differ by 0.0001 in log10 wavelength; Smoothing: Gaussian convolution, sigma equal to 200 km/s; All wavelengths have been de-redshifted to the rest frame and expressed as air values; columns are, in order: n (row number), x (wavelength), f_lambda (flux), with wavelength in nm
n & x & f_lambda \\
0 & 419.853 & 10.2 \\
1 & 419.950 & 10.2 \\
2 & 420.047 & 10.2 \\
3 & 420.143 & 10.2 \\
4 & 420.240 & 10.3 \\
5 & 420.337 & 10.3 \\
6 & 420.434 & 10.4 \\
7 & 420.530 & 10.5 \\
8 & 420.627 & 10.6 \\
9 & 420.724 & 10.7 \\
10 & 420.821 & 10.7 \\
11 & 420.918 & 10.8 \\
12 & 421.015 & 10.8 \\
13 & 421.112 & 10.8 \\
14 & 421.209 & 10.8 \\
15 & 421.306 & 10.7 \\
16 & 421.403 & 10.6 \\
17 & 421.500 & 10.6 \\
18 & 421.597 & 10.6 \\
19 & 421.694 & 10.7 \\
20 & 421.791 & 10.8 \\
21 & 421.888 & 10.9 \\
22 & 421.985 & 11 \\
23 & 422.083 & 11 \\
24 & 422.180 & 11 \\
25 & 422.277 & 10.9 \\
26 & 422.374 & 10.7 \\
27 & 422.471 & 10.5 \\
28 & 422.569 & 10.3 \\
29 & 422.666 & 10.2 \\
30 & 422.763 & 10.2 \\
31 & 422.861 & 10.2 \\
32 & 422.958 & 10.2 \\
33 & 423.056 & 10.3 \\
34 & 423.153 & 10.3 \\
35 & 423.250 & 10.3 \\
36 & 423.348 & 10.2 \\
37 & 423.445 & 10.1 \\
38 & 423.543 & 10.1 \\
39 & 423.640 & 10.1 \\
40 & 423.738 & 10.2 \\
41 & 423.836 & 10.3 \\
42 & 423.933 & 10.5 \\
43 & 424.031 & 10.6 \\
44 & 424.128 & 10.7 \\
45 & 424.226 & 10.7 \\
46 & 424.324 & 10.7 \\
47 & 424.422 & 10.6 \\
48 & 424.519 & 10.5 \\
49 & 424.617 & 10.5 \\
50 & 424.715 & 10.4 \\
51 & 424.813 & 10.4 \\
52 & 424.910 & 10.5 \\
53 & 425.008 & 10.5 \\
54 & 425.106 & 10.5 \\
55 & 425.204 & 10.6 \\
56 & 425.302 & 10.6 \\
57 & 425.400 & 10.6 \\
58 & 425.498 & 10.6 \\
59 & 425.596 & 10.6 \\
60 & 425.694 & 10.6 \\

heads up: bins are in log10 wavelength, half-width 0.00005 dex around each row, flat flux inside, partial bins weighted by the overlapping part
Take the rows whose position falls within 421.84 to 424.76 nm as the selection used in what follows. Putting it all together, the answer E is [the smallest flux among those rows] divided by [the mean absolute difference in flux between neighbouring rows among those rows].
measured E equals 139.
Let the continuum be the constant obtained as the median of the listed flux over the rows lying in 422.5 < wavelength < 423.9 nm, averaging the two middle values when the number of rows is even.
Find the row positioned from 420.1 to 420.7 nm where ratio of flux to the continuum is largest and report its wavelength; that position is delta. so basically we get 420.627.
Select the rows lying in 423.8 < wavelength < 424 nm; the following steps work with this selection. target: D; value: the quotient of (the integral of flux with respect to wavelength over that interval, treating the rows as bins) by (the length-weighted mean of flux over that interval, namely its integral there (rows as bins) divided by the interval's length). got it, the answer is 0.20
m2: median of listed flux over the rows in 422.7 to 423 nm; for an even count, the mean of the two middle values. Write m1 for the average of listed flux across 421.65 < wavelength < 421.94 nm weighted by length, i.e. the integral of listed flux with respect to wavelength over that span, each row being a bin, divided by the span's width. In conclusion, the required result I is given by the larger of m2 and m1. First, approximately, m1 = 10.82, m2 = 10.2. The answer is 10.8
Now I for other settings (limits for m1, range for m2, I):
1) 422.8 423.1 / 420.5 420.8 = 10.6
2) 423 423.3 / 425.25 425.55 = 10.6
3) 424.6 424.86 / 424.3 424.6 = 10.6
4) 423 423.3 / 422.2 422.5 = 10.7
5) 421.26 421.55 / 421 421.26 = 10.8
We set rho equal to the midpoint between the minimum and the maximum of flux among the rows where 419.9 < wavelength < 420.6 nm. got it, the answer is 10.35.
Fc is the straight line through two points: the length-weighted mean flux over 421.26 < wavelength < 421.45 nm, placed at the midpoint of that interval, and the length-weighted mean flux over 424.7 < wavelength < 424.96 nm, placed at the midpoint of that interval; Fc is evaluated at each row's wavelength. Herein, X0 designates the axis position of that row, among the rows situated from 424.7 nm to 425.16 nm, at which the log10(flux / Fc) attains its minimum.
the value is 424.715 nm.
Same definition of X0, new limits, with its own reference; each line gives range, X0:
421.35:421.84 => 421.403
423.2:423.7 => 423.445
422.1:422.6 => 422.569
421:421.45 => 421.403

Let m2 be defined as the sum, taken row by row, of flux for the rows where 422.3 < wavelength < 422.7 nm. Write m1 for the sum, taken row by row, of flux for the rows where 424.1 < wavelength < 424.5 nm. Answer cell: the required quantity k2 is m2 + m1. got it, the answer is 84.4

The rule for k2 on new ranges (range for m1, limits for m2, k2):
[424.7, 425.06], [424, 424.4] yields 84.5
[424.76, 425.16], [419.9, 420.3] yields 82.8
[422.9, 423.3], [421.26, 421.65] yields 83.6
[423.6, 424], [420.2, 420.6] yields 82.6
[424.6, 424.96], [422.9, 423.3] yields 82.9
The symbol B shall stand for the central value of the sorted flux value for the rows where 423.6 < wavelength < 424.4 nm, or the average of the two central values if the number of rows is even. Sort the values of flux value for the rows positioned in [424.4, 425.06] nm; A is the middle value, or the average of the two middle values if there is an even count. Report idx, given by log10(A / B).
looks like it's -0.002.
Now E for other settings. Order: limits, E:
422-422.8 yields 89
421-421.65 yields 318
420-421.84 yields 184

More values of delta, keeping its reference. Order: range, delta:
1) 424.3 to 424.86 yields 424.324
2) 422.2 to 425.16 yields 422.277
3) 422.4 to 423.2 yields 422.471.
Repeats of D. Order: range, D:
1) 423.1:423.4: 0.30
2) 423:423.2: 0.20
